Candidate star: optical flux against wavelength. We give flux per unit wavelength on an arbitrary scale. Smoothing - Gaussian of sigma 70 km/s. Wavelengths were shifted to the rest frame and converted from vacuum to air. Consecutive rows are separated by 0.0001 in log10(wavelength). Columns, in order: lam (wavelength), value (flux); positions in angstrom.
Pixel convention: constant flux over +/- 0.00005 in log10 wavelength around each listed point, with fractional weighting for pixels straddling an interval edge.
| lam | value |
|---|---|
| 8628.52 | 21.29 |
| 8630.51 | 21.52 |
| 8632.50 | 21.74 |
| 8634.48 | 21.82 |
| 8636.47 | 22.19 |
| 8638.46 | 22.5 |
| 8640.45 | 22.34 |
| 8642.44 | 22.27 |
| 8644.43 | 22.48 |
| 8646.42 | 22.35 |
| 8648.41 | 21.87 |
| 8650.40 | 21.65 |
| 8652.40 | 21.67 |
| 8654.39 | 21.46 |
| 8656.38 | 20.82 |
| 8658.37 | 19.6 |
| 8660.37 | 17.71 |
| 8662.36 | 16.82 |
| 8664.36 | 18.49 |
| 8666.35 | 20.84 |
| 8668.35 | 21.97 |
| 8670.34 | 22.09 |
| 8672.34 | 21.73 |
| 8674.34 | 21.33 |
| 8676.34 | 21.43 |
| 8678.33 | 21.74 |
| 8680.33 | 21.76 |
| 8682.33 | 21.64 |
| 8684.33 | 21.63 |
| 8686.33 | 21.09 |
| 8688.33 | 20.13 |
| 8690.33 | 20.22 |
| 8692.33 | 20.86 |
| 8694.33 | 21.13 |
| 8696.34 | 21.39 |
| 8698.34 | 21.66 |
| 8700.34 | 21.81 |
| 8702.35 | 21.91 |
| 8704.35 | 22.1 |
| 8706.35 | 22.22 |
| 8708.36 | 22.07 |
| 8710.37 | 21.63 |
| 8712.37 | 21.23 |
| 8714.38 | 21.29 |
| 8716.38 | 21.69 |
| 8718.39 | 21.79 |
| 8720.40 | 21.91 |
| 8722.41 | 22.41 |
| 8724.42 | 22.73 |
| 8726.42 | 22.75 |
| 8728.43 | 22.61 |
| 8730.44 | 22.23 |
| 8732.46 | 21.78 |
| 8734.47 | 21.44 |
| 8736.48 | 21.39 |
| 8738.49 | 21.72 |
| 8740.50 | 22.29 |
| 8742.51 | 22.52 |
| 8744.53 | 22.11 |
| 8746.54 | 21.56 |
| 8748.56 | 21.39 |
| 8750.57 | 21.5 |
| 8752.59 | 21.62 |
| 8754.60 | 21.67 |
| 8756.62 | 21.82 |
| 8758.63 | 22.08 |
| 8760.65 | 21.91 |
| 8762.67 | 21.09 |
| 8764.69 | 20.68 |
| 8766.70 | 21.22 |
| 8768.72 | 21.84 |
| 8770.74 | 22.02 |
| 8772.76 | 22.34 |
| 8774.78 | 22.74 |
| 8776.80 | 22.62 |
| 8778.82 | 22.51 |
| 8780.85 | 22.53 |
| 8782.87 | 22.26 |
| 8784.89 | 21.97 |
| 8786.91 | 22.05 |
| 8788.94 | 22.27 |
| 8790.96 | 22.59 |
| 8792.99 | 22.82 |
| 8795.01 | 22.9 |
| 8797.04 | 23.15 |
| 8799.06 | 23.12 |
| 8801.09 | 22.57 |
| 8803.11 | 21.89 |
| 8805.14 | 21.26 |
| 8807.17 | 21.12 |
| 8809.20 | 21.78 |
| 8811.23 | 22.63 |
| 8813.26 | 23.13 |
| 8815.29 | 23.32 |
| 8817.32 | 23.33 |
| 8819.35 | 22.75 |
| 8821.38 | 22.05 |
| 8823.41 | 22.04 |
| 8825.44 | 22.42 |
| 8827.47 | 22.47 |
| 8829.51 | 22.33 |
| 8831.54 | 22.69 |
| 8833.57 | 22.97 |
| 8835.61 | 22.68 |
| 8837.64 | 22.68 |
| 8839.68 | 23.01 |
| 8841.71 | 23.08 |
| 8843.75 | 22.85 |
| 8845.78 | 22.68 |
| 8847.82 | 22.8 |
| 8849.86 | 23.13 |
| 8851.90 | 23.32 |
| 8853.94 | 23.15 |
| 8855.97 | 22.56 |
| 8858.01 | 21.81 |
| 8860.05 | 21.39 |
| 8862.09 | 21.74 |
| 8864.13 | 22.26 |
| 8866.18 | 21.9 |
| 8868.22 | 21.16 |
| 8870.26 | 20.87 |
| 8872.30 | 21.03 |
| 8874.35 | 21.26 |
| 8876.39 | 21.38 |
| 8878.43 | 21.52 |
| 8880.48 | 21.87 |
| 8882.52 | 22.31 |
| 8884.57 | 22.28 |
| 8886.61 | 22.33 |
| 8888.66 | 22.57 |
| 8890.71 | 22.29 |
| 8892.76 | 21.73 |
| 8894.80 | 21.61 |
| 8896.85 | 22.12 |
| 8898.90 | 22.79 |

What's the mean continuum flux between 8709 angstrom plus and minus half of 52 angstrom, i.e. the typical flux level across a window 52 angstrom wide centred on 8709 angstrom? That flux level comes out 21.7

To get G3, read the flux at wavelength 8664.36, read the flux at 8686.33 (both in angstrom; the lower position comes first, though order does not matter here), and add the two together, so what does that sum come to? 39.6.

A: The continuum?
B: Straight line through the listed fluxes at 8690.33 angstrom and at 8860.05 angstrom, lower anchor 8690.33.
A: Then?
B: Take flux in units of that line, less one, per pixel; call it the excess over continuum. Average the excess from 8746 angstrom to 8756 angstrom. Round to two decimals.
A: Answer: 0.04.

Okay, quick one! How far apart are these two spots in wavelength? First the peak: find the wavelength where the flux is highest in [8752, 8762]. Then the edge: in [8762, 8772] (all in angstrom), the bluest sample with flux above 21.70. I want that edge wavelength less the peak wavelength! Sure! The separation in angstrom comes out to 10.1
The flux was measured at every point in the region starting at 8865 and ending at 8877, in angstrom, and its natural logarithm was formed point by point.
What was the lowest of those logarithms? 3.04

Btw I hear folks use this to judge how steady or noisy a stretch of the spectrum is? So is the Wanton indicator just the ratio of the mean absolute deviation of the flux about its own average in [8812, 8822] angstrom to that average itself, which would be 0.018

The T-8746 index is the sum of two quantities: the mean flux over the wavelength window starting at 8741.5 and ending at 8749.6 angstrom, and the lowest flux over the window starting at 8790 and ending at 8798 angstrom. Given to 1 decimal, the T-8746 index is 44.5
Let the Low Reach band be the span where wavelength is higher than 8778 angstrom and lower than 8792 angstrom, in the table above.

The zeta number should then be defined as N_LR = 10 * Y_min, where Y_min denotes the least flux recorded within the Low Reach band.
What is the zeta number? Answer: 220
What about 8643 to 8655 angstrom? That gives 215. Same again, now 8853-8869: 212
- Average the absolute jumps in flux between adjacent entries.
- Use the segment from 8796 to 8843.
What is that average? 0.338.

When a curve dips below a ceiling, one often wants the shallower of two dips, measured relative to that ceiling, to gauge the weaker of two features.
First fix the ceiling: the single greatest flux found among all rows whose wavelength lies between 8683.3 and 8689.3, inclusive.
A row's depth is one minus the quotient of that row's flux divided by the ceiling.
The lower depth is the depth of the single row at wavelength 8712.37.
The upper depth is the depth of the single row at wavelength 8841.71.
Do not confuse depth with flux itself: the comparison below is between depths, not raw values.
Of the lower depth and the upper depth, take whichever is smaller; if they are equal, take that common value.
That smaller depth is -0.067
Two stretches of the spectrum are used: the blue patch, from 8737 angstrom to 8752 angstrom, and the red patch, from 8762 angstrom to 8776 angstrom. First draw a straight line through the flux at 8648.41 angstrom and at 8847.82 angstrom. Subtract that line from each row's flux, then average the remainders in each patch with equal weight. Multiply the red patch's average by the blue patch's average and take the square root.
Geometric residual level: 0.6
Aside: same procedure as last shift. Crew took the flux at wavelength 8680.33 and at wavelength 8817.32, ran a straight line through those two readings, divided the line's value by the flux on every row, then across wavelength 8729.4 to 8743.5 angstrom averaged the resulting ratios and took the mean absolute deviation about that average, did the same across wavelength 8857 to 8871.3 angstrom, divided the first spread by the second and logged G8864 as 0.81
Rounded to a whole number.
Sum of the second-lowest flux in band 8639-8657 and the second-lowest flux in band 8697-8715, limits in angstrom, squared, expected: 1828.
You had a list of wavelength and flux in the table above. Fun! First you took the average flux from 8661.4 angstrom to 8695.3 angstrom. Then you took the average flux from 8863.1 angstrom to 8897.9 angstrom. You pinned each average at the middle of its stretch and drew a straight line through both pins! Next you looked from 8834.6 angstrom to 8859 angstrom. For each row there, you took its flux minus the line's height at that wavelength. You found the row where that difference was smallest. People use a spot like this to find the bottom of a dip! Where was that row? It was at 8858.01 angstrom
